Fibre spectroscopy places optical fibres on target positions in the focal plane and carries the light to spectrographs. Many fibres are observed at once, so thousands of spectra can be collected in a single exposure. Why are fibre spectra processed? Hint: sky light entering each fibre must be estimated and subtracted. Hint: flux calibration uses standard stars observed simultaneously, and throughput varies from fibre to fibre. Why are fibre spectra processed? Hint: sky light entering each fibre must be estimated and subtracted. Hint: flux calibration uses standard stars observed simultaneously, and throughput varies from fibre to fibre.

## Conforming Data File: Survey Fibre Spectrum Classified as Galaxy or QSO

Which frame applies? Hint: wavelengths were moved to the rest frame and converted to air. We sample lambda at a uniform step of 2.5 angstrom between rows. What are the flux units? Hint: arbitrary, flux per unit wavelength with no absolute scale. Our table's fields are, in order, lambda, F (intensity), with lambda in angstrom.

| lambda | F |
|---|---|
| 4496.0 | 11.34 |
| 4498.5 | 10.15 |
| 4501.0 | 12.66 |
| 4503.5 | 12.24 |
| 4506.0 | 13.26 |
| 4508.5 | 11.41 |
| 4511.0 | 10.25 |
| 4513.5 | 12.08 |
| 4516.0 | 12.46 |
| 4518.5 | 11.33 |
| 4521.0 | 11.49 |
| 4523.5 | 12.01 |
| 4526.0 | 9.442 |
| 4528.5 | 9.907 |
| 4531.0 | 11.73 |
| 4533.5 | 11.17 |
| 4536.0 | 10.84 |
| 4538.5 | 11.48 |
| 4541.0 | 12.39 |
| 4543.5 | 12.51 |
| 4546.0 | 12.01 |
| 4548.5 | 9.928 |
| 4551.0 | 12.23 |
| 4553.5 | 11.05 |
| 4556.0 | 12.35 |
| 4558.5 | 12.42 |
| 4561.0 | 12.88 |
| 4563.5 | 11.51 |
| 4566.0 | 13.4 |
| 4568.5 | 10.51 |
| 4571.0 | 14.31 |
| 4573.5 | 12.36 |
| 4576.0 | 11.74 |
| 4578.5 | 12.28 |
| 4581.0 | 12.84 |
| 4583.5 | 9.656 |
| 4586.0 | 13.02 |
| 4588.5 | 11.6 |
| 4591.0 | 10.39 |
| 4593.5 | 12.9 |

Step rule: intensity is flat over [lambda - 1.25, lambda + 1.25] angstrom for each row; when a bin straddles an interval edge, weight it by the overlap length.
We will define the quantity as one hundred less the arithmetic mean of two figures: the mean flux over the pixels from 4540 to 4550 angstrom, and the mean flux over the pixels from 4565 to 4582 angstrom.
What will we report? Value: 87.9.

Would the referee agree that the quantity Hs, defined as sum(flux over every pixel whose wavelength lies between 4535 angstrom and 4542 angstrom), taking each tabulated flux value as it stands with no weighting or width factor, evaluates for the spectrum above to 34.7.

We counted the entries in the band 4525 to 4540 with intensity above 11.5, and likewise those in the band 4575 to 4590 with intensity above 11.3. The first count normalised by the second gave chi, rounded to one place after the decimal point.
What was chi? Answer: 0.2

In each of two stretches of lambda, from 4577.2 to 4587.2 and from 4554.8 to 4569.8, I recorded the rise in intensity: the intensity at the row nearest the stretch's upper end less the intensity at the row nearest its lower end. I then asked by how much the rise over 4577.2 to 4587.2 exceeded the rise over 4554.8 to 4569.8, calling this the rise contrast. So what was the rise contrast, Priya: 2.6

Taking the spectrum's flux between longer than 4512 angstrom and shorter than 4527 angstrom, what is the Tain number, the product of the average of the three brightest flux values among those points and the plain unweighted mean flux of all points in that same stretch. 140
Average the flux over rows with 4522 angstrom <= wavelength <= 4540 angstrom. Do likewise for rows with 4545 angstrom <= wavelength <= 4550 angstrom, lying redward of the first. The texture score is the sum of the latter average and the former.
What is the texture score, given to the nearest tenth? 21.9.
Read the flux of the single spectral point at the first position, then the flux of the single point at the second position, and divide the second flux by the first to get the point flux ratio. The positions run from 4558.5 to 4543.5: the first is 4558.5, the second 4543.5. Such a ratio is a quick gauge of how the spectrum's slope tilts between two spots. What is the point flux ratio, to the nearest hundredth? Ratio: 1.01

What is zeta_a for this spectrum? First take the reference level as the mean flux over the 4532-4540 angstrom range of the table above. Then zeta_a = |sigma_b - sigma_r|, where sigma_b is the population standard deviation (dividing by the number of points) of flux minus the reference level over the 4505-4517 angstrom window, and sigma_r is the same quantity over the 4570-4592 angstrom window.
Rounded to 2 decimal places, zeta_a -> 0.30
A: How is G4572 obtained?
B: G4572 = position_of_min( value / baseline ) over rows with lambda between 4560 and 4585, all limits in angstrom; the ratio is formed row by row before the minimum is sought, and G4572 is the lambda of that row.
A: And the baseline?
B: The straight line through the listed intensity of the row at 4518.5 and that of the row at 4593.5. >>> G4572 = 4583.5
